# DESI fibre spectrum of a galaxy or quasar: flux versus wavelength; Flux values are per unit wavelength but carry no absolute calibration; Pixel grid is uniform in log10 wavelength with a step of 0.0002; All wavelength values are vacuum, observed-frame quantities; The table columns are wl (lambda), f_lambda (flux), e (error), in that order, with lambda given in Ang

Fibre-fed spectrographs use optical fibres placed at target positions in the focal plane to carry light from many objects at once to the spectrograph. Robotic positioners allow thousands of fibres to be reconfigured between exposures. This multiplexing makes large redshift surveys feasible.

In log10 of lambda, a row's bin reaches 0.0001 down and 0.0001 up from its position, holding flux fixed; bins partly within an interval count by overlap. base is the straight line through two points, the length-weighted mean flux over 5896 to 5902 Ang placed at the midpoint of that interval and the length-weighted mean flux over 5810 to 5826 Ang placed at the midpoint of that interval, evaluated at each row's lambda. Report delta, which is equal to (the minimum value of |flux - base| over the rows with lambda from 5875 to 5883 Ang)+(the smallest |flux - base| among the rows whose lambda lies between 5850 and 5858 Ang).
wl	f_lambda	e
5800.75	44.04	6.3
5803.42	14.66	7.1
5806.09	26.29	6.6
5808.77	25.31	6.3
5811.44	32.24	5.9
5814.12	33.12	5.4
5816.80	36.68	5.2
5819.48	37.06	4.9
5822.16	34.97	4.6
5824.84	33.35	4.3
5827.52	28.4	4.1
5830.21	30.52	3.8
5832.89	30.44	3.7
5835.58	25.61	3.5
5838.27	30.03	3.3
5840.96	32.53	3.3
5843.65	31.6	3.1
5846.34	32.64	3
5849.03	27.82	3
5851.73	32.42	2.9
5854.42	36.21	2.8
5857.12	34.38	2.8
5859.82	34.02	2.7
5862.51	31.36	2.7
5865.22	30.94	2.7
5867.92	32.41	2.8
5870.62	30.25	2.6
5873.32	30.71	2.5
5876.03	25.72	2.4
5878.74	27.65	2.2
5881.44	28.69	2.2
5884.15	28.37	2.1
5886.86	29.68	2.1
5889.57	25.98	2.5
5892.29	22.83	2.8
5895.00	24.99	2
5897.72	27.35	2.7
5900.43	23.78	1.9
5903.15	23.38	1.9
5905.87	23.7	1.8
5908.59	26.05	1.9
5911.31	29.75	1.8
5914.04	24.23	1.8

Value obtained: 1.7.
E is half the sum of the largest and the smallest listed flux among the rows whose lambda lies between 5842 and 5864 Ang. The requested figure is 32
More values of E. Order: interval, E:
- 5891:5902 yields 25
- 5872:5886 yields 28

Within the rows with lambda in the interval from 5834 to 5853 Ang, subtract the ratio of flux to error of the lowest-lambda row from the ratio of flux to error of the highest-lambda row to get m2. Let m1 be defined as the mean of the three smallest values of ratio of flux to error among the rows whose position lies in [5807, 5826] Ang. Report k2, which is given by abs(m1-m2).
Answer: 1.3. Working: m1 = 5.2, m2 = 4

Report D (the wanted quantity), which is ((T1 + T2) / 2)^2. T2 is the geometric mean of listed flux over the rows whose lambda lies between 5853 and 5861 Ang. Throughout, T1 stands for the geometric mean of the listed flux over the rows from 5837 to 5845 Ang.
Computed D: 1096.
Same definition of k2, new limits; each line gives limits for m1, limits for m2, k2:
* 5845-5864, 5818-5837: 10.7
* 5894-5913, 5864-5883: 10.1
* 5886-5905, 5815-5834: 8.4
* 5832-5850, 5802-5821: 2.7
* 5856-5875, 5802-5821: 6.1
